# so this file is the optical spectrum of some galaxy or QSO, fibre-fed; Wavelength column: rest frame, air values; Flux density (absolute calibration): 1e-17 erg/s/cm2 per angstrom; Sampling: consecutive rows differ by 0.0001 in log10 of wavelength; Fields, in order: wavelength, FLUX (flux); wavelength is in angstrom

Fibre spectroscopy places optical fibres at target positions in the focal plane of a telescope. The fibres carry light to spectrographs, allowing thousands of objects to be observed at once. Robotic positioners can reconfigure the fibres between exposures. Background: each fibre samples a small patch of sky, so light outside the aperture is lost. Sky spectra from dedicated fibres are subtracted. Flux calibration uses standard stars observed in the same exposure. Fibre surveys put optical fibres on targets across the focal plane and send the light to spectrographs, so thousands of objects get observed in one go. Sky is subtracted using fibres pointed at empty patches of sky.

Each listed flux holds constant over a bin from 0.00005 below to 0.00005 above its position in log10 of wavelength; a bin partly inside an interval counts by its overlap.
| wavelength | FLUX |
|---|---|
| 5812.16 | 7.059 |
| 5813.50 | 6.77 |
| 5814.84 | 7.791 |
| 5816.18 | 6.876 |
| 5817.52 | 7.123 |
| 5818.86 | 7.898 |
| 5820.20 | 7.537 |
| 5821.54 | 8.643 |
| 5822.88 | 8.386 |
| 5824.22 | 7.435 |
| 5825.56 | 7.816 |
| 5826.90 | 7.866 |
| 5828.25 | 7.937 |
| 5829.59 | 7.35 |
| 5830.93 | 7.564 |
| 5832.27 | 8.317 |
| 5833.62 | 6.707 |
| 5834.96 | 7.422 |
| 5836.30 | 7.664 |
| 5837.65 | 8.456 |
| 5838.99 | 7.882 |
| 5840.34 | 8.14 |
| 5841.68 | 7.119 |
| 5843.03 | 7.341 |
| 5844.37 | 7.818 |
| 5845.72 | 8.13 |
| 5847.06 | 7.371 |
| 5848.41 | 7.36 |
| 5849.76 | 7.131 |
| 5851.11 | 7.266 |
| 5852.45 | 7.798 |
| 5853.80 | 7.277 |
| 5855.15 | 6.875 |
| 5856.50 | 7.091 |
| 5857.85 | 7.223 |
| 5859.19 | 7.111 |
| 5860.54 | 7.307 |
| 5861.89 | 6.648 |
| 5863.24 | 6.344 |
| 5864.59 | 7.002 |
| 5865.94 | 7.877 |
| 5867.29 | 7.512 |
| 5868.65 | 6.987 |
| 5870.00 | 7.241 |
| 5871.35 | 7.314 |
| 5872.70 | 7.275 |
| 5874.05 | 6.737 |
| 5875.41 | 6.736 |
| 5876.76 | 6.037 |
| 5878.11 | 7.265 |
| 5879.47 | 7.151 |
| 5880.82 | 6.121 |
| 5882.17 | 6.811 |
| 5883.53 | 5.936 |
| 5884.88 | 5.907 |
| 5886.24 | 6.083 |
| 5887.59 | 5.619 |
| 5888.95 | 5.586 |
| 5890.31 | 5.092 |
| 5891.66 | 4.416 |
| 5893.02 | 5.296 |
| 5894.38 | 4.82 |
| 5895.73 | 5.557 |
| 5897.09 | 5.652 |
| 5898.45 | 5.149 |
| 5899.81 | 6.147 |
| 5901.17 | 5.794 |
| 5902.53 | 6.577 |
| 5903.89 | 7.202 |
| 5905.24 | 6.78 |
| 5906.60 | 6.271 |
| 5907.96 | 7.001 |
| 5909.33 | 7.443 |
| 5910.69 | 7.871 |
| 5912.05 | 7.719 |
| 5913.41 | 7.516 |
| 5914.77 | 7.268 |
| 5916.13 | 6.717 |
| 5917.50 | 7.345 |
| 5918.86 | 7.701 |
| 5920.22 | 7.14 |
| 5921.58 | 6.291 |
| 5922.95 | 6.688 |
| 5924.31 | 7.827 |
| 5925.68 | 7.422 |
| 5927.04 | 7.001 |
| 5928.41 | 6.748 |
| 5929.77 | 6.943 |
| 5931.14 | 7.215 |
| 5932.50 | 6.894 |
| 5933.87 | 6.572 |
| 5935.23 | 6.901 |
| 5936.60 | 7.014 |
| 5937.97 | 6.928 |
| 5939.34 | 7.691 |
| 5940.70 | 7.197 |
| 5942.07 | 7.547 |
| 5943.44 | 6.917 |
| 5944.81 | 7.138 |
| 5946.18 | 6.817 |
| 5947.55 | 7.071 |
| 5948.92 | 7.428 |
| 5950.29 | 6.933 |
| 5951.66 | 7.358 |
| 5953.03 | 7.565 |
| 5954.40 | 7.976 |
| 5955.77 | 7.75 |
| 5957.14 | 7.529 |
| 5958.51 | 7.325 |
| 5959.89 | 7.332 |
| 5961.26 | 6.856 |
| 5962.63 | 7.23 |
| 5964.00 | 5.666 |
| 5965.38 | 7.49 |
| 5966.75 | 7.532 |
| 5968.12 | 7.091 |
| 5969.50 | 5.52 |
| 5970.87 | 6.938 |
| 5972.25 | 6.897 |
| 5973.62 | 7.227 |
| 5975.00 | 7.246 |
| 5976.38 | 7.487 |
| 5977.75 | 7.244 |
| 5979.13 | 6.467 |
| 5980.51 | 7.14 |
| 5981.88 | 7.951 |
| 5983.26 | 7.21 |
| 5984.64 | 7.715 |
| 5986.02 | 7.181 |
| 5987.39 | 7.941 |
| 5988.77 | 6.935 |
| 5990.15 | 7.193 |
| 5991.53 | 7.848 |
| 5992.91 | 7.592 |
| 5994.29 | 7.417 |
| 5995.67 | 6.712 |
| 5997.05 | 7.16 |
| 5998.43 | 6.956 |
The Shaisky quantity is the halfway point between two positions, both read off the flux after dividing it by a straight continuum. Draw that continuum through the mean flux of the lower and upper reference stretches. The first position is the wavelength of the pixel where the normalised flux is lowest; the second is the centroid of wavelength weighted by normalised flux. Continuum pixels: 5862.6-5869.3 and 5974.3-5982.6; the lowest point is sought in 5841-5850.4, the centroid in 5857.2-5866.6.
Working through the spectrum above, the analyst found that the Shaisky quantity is 5851.8 angstrom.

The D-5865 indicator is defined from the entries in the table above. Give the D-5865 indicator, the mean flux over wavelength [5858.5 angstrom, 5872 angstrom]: 7.1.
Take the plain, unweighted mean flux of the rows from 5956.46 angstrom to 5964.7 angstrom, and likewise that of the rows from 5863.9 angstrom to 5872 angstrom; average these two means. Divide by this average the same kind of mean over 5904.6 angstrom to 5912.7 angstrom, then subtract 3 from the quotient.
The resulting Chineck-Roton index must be -2.00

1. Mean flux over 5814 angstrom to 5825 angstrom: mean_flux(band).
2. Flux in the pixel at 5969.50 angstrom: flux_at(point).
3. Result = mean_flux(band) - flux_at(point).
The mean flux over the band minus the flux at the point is 2.2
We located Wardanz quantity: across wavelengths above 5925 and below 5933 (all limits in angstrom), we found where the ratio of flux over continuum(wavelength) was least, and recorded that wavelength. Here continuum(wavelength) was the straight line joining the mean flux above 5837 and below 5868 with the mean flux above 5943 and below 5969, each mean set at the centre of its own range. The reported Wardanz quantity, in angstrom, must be 5928.41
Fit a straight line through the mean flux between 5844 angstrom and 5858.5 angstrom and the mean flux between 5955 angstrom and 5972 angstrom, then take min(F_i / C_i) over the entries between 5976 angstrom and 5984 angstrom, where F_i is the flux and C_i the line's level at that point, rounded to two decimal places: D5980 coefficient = 0.93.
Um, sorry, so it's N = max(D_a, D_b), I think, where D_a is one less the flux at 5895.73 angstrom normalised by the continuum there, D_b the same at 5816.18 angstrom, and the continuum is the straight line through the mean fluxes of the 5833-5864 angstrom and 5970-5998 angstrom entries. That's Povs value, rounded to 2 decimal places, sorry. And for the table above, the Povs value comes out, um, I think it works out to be 0.24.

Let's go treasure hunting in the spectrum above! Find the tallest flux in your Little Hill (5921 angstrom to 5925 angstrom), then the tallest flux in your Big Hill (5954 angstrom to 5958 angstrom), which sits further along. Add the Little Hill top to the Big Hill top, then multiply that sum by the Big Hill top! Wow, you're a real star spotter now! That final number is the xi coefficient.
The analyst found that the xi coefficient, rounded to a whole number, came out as 126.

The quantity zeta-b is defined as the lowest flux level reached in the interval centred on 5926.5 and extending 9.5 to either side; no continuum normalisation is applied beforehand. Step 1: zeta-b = 6.291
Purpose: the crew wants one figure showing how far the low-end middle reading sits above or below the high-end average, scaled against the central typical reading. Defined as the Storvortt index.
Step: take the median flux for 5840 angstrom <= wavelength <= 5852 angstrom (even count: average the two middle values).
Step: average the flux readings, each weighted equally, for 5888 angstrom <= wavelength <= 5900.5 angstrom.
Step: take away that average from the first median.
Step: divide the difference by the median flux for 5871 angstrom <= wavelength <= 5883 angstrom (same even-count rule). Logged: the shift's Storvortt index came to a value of 0.30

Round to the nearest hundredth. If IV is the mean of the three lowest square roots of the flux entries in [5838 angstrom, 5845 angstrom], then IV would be 2.72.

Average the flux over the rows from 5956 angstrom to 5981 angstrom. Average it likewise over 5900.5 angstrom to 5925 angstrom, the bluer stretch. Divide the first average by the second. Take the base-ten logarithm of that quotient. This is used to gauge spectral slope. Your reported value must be 0.00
